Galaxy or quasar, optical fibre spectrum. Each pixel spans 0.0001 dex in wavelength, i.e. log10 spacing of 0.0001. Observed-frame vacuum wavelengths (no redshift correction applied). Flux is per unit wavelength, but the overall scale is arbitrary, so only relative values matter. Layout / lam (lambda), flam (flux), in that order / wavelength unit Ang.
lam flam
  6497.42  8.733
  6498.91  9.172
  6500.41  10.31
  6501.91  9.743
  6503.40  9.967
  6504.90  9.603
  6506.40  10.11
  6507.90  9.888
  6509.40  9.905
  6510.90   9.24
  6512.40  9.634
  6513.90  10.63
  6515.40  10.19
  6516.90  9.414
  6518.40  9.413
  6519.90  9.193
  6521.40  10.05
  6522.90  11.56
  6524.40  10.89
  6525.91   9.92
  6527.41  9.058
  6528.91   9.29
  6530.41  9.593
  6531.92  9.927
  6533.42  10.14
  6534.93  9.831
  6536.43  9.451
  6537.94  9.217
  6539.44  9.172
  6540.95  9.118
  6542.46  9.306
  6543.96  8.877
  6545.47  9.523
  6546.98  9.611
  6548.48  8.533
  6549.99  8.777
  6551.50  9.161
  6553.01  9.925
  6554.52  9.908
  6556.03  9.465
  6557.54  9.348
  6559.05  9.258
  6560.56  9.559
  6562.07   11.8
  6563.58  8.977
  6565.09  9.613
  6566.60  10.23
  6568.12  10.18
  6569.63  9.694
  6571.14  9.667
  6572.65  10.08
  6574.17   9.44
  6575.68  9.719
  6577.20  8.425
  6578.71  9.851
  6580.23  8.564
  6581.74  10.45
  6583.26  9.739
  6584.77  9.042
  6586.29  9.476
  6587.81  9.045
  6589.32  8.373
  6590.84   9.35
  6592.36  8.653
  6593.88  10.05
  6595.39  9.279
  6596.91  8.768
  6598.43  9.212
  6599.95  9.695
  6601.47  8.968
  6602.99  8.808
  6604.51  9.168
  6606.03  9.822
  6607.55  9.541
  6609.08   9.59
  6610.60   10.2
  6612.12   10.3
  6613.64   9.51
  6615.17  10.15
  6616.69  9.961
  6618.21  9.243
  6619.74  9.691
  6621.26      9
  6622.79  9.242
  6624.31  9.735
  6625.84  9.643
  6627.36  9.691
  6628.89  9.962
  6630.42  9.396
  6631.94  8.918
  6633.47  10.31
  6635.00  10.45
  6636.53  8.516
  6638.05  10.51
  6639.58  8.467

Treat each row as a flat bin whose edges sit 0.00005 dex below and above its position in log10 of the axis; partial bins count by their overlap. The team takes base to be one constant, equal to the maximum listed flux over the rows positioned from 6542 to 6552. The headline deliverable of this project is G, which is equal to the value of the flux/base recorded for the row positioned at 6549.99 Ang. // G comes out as 0.91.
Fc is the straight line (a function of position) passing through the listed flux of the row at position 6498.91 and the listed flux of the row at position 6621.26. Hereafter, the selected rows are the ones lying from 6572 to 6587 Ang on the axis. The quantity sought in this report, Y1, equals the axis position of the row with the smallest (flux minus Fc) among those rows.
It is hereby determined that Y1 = 6577.20 Ang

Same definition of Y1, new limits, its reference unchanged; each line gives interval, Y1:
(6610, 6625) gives 6621.26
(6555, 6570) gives 6563.58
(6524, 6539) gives 6527.41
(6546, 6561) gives 6548.48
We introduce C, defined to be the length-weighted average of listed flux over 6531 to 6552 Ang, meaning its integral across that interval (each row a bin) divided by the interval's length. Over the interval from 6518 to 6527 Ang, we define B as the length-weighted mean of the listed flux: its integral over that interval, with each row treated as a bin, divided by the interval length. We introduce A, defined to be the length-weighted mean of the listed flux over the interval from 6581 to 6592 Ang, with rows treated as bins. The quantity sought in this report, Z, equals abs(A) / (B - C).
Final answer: 11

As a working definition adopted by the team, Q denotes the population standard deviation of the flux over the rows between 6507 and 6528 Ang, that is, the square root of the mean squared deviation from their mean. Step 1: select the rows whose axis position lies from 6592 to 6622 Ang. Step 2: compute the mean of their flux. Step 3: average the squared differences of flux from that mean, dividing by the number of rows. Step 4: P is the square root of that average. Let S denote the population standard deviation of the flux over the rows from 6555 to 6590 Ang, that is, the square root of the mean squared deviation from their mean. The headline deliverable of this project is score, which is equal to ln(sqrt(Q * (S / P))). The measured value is 0.00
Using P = 0.49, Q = 0.68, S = 0.7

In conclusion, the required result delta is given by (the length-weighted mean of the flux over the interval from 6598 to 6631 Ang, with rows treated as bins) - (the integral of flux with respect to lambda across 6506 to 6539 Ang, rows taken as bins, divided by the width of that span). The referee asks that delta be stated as -0.26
